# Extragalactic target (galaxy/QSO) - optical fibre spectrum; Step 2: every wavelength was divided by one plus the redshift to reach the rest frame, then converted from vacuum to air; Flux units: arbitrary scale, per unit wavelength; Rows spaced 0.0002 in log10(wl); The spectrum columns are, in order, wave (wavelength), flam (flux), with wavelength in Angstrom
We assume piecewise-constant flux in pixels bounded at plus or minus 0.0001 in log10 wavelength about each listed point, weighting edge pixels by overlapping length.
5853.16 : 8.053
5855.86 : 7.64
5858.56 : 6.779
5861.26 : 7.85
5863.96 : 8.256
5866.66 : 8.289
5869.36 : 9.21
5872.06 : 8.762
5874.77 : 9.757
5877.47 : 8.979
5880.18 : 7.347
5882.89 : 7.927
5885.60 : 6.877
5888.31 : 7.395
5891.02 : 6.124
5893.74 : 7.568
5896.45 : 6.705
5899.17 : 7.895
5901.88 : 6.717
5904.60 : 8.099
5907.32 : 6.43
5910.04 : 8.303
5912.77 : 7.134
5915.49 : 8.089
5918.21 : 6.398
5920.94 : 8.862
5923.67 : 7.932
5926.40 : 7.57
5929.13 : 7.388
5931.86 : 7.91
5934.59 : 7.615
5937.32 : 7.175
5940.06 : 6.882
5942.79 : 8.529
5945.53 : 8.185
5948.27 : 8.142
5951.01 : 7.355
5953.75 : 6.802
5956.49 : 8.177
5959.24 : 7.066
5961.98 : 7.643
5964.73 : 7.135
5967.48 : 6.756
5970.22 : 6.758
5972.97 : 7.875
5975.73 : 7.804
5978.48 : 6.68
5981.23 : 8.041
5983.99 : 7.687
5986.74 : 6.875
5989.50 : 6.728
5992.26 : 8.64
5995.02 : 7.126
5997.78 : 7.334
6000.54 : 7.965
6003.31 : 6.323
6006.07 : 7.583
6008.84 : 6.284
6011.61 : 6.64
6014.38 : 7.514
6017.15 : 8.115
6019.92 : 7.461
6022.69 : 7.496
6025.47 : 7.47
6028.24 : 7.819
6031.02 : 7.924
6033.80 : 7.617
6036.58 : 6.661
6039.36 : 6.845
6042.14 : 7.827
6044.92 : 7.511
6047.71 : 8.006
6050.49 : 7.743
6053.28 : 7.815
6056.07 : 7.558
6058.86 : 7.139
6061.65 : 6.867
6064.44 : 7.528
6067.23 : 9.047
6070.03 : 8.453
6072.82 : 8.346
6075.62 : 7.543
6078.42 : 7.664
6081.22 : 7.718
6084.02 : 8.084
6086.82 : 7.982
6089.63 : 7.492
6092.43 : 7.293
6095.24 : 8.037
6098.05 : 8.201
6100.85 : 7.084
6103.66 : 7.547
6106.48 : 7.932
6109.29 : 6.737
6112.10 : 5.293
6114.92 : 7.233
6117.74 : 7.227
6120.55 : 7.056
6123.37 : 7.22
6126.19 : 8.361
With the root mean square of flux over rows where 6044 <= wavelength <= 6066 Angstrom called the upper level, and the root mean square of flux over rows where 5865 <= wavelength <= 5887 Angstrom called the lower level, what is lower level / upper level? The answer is 1.12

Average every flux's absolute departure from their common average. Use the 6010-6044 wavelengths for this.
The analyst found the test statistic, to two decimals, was 0.37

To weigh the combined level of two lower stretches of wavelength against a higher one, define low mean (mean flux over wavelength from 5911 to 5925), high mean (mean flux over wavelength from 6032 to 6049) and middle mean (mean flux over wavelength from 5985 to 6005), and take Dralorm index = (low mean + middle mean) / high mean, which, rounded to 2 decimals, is 2.02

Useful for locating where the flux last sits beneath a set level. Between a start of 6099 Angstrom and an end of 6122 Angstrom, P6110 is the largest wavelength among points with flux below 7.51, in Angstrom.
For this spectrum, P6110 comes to 6120.55 Angstrom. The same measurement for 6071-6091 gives 6089.63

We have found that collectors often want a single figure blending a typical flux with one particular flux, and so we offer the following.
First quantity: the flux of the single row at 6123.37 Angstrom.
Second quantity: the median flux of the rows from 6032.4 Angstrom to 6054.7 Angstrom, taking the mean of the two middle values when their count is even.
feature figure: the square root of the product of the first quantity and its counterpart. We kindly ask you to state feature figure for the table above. 7.4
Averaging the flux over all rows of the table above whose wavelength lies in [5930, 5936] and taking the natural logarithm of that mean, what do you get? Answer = 2.05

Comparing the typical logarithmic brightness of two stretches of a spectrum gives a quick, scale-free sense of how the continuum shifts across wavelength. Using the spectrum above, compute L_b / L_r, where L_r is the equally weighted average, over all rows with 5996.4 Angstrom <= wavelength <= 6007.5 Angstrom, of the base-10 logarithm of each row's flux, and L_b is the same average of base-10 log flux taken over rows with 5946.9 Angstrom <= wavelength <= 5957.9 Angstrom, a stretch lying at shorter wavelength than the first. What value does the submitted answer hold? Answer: 1.02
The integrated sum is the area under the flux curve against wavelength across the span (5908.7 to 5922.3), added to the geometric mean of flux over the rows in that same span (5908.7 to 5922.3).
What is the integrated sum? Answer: 113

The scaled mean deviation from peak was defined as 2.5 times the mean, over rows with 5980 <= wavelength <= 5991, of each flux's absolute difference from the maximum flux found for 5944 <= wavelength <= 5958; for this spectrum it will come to 2.1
